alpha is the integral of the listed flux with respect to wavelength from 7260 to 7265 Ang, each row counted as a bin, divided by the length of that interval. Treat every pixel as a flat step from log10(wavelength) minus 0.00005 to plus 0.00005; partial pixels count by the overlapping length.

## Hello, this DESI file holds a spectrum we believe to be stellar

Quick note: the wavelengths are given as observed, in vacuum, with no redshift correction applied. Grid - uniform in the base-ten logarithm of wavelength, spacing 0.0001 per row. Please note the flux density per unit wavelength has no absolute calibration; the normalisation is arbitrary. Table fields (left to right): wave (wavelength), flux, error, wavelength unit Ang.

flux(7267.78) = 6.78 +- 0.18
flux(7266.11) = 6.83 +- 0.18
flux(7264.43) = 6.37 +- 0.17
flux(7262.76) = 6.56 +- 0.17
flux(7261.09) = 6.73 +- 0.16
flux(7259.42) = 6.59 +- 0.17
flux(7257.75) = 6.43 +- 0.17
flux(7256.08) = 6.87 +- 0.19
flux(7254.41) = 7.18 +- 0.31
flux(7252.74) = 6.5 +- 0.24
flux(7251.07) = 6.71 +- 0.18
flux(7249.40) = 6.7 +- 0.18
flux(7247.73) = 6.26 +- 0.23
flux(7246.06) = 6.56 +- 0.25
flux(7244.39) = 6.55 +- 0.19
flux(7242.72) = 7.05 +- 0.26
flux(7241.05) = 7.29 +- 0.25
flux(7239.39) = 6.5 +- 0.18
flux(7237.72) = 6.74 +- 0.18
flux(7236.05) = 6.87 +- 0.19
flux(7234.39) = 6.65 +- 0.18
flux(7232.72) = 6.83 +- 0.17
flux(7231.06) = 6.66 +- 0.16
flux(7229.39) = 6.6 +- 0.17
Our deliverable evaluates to 6.57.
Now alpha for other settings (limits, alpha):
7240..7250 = 6.73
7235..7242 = 6.85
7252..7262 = 6.72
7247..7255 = 6.66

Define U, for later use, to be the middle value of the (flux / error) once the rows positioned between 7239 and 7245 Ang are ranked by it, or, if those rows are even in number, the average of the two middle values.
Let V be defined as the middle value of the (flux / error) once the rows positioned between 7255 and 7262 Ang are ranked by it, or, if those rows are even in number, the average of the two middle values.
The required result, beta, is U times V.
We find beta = 1218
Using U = 32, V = 38.3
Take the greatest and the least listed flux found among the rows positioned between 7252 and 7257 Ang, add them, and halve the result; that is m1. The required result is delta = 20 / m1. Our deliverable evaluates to 2.92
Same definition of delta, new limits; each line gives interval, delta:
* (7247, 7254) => 3.08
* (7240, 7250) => 2.95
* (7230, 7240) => 2.99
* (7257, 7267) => 3.03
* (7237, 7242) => 2.90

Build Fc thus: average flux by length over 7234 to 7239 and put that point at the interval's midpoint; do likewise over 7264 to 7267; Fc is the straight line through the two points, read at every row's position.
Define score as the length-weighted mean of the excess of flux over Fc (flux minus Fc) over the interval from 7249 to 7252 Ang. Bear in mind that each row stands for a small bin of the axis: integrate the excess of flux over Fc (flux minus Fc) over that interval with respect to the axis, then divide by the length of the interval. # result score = 0.01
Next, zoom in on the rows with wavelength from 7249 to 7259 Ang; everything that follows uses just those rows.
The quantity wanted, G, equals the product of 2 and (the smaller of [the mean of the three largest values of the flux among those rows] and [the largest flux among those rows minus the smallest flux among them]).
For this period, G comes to 1.5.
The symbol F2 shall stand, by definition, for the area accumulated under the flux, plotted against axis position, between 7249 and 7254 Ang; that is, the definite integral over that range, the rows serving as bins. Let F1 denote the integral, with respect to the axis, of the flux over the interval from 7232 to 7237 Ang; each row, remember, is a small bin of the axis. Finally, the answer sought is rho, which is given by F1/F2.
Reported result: 1.02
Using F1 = 33.9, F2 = 33.4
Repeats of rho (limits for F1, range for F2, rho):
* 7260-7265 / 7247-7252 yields 1.00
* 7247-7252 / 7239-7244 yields 0.94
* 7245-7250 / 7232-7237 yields 0.96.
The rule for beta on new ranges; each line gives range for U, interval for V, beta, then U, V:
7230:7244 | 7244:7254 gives 1127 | 37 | 30.8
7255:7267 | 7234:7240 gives 1387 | 38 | 36.6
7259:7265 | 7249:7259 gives 1419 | 39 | 36.7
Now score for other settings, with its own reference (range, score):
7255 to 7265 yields -0.04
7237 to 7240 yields -0.11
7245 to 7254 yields -0.11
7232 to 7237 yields 0.03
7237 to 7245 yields 0.11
